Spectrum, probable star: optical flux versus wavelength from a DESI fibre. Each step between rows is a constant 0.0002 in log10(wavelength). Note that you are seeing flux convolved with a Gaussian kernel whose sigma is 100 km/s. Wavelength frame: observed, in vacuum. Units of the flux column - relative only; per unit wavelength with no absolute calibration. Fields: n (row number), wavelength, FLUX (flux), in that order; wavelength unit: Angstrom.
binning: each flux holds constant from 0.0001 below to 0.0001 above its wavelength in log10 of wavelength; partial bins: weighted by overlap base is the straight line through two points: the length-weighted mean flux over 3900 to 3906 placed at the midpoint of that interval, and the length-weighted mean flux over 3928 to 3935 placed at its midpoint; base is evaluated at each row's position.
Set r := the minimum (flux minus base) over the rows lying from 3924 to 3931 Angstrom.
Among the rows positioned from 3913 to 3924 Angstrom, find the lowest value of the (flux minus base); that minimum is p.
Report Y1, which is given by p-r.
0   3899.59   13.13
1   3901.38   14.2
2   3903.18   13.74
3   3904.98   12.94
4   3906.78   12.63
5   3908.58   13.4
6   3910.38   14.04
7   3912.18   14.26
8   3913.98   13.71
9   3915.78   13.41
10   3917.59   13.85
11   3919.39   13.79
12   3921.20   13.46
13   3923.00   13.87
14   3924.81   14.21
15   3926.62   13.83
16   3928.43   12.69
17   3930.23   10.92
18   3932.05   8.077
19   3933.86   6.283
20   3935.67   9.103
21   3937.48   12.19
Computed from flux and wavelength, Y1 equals 0.3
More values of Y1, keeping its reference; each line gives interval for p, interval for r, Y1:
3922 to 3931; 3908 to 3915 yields 0.8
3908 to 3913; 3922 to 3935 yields 3.3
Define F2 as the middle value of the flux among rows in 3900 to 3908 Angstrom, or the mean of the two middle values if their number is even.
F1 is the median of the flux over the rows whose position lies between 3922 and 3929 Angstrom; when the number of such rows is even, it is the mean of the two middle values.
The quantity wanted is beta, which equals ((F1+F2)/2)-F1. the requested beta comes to -0.3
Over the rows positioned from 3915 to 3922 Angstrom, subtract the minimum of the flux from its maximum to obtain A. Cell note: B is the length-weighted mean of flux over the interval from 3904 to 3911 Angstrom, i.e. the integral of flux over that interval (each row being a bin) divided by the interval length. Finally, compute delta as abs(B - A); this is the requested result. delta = 12.8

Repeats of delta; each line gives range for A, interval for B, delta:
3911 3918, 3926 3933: 10.4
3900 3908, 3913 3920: 12.1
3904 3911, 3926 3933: 9.8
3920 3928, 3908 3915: 13.1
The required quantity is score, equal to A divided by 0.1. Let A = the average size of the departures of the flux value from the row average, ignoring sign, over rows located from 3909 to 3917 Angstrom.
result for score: 3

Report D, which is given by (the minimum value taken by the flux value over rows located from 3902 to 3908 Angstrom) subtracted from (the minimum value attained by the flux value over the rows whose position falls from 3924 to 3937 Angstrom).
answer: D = -6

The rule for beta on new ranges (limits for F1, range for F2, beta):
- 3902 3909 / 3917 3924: 0.3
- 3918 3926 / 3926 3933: -1.0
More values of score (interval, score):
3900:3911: 5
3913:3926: 2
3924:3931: 11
